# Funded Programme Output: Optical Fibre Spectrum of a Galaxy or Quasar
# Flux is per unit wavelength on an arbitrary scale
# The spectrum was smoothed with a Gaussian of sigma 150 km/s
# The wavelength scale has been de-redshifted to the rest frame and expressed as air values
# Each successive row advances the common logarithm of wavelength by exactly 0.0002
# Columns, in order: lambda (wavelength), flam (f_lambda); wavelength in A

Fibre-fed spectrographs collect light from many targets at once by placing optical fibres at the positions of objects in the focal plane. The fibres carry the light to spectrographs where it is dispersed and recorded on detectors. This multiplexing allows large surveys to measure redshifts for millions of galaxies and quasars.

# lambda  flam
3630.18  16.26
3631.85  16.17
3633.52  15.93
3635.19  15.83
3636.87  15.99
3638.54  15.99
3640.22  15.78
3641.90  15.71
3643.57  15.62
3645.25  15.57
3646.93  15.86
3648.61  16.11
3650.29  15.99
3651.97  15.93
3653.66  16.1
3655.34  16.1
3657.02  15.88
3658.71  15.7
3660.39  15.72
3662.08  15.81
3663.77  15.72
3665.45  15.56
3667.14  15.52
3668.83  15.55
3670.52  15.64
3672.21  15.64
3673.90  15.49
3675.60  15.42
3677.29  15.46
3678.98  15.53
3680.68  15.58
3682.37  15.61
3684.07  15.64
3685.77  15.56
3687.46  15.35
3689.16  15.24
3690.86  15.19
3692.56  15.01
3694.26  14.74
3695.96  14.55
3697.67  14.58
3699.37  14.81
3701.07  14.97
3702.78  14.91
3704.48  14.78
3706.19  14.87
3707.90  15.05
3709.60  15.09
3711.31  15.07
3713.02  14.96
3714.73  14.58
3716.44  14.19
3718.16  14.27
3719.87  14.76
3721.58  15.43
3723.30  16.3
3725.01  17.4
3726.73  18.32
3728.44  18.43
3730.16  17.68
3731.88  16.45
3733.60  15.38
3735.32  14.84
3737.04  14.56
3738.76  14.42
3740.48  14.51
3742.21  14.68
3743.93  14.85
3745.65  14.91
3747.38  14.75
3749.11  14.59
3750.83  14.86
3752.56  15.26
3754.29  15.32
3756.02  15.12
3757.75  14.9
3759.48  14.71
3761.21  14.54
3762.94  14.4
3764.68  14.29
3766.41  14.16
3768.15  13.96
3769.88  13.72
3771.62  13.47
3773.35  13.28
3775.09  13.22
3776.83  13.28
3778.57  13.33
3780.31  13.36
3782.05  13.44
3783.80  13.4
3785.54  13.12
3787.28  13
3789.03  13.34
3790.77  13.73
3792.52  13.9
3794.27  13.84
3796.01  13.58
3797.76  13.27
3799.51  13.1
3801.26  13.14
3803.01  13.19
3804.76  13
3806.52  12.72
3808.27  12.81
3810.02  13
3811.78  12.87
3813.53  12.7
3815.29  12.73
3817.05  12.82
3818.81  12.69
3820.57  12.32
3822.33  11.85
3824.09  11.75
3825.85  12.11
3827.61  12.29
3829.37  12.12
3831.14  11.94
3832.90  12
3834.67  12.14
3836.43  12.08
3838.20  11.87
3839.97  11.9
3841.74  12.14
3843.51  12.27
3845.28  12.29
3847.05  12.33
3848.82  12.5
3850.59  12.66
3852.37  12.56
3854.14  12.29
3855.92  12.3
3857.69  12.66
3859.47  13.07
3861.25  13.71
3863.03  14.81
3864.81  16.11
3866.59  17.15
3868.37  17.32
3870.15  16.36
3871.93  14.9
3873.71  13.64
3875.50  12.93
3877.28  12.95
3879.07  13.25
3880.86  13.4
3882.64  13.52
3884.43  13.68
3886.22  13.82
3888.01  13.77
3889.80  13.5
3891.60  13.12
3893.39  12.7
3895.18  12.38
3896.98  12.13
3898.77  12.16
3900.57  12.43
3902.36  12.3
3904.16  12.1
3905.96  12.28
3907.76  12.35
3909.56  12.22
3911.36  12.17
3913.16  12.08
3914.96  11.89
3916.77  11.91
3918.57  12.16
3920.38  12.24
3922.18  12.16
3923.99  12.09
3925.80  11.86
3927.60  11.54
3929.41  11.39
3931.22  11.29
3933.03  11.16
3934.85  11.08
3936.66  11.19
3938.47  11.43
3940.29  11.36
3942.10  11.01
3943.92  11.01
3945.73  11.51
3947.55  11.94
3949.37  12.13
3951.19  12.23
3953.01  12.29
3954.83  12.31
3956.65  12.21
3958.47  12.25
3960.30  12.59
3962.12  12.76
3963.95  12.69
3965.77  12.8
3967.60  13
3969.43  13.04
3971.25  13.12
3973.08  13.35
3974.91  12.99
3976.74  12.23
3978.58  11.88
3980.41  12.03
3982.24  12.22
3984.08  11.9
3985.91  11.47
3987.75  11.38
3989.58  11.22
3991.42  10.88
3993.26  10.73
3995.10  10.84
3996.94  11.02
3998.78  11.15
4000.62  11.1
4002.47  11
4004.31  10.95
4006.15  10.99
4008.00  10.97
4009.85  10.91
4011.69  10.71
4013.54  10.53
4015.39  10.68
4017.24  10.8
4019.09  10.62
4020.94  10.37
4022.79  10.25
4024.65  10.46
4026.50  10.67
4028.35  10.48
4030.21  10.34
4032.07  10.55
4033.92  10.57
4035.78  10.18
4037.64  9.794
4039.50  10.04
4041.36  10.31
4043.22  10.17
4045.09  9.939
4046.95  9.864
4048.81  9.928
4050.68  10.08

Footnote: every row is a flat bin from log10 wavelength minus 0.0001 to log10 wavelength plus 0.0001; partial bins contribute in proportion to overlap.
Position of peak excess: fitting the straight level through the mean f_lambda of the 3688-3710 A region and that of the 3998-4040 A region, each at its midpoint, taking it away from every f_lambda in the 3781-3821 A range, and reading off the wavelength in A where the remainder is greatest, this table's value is 3792.52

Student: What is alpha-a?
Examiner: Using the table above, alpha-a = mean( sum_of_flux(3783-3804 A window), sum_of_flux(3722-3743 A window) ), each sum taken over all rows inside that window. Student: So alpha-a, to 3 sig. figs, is 177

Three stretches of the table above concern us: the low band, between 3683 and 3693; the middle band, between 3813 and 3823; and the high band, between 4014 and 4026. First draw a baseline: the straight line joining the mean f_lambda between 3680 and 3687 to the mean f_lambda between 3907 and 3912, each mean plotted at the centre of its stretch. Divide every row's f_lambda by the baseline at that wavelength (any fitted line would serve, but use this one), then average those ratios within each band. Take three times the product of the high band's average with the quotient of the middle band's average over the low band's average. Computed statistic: 2.77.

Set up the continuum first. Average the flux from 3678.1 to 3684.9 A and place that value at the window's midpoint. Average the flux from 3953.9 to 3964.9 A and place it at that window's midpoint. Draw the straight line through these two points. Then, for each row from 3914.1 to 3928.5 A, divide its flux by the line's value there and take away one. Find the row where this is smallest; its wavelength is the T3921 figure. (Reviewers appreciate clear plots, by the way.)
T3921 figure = 3927.60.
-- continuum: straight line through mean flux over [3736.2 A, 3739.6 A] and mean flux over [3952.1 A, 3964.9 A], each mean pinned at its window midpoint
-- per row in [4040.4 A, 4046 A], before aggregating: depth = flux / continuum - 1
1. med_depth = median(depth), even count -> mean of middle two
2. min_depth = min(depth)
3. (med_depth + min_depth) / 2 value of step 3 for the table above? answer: -0.14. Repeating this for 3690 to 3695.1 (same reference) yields 0.00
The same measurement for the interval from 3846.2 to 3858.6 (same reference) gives -0.08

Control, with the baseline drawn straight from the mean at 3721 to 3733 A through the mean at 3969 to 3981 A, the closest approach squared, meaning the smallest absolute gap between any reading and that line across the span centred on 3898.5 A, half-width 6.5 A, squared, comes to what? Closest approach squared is 2.1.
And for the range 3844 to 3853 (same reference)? 5.1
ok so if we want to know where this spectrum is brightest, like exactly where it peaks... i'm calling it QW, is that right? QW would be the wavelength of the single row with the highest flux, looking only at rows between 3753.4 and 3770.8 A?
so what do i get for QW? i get 3754.29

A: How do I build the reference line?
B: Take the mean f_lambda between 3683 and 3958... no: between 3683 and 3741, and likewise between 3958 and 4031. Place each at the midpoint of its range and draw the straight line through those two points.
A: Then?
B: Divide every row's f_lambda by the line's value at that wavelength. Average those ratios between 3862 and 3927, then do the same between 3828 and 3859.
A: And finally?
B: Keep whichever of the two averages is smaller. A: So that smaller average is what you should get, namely 0.90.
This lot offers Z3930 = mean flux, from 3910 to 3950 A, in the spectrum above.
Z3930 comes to 11.7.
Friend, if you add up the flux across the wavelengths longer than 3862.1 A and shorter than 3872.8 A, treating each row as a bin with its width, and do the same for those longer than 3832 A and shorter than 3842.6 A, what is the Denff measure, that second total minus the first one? -45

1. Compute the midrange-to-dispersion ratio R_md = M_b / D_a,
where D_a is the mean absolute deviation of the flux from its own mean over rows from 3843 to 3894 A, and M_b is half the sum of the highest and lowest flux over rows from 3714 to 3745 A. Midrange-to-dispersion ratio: 16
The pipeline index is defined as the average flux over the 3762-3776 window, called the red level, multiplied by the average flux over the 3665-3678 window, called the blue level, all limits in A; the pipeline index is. 215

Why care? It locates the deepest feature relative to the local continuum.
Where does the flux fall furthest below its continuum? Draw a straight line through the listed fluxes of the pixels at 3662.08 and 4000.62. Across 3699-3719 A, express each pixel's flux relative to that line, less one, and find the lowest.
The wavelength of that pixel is 3716.44 A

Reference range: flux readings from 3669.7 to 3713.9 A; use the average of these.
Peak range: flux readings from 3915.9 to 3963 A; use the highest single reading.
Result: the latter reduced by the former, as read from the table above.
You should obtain -2.4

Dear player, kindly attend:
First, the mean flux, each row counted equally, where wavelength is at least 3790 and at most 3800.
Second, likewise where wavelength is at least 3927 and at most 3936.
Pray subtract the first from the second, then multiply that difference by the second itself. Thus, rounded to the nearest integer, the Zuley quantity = -26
